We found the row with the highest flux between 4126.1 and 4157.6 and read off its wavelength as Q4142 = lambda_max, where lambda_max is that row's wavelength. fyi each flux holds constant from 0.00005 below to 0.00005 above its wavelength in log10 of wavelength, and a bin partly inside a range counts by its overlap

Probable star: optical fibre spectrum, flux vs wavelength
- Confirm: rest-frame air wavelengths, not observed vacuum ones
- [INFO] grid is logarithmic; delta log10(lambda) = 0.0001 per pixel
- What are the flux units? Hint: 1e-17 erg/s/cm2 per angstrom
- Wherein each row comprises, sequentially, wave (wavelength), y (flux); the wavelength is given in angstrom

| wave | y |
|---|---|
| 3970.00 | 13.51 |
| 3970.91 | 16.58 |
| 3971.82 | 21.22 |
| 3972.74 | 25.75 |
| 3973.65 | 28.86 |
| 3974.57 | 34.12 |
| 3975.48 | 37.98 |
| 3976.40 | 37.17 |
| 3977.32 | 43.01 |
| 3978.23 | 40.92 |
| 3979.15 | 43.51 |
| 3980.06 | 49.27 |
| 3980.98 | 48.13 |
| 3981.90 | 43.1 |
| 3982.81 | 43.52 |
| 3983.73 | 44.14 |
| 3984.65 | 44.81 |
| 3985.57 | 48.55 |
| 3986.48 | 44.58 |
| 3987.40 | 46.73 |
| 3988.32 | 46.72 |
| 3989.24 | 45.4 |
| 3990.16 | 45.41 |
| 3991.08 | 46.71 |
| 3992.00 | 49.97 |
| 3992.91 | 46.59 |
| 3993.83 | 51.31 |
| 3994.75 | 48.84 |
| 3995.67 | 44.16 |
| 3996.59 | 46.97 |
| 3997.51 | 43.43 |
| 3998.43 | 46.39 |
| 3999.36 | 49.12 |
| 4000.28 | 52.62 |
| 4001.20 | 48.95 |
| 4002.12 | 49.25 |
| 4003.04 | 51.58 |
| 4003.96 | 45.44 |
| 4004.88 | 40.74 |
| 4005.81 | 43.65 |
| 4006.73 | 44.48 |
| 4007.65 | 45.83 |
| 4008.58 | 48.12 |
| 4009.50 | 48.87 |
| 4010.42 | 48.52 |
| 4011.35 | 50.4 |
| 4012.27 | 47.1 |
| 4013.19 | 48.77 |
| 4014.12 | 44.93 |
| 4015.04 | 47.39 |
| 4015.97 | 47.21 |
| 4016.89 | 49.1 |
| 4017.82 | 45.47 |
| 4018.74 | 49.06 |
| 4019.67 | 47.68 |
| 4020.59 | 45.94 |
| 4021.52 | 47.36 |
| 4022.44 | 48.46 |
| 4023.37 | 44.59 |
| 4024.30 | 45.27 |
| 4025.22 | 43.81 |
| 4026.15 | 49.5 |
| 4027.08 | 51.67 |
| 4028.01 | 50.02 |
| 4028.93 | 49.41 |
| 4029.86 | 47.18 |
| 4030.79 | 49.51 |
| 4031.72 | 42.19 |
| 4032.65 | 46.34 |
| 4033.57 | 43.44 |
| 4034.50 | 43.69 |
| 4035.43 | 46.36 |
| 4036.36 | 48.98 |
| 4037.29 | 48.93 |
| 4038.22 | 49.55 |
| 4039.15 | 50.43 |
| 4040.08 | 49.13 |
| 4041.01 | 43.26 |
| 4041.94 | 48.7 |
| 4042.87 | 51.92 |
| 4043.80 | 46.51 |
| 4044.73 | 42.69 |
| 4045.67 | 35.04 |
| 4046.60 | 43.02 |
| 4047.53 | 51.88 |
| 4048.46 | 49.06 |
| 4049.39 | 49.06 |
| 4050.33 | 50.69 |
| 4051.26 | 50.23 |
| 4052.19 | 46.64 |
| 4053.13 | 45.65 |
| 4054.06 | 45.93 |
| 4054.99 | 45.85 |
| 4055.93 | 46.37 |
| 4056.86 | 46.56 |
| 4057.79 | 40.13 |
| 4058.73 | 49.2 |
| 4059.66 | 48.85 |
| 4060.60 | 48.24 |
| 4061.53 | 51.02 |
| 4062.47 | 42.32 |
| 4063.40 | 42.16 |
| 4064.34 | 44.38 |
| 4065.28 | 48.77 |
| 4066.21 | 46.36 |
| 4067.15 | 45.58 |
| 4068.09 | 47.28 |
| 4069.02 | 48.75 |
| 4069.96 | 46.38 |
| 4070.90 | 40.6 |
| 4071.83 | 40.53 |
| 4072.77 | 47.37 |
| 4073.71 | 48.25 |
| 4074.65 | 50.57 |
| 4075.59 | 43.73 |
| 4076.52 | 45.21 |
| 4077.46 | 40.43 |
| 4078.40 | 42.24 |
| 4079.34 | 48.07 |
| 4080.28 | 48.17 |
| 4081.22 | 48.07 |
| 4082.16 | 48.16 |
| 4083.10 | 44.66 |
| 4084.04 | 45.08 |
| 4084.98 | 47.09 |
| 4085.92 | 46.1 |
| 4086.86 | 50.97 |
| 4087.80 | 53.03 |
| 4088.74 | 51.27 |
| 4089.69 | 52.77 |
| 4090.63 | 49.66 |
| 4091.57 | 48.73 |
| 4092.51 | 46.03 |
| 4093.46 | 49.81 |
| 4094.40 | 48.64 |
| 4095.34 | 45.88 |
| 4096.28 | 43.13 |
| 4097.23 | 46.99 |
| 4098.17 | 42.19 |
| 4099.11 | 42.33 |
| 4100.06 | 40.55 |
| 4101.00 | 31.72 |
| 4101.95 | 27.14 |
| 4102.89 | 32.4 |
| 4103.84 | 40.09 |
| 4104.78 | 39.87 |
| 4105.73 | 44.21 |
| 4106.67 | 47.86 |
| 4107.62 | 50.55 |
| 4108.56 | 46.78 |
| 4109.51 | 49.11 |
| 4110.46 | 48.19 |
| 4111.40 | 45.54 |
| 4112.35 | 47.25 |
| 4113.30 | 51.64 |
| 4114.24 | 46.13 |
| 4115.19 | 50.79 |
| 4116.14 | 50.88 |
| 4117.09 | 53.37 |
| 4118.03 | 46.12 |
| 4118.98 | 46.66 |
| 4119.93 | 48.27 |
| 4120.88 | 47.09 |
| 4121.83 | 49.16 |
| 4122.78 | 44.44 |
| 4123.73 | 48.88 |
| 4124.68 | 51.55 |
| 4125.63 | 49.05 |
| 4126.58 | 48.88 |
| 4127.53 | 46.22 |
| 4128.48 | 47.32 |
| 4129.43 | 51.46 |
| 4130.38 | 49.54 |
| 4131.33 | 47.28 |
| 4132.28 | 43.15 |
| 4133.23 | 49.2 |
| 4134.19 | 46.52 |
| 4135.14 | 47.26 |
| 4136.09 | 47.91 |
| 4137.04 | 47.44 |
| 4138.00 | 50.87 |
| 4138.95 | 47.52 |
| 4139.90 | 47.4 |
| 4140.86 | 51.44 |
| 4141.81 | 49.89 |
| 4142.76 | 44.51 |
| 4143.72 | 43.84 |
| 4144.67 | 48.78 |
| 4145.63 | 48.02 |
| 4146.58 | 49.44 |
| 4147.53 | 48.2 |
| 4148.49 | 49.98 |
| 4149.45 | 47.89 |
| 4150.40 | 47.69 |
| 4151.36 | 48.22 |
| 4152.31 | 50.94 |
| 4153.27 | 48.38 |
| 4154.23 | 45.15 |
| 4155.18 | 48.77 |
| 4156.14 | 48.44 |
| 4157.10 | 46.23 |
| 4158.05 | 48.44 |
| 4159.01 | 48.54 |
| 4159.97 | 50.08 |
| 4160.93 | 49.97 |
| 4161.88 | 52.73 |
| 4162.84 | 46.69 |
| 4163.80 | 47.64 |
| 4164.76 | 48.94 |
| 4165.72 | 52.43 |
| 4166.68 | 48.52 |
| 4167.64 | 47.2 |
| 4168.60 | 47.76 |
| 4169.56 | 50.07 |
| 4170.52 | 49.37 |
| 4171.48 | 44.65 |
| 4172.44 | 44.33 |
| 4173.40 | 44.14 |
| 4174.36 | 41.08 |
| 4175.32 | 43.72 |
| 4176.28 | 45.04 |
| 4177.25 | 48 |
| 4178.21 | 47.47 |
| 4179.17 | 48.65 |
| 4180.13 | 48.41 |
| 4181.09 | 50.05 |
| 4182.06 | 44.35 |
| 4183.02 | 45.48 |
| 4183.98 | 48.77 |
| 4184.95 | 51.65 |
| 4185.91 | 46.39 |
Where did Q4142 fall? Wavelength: 4129.43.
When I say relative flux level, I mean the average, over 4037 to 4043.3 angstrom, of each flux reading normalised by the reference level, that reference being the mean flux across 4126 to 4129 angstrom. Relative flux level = 1.03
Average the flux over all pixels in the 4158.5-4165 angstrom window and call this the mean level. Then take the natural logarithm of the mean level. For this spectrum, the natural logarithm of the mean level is 3.896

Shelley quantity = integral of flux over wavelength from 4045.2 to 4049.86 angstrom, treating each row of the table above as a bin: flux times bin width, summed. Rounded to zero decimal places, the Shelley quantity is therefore 213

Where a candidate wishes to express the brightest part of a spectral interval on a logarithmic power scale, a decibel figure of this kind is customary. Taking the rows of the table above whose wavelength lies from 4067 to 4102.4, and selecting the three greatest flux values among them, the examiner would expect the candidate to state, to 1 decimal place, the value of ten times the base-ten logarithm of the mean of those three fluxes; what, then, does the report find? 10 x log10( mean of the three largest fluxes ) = 17.2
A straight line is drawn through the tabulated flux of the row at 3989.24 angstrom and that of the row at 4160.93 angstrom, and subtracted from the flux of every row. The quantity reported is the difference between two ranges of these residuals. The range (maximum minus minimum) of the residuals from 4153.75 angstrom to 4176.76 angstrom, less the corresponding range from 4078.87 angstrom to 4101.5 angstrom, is -10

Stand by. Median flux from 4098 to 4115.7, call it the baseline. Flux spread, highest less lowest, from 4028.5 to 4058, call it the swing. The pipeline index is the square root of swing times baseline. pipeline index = 28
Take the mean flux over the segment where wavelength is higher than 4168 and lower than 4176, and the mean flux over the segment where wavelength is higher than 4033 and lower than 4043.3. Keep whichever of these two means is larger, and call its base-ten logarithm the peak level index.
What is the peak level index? 1.68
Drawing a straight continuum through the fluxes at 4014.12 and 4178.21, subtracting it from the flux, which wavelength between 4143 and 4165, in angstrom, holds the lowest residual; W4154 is 4143.72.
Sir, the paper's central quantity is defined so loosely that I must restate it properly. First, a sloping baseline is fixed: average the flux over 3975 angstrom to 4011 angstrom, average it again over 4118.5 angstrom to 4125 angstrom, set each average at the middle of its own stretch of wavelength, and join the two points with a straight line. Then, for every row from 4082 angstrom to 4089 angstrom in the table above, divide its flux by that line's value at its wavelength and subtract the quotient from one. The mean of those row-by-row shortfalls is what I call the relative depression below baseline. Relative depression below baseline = -0.018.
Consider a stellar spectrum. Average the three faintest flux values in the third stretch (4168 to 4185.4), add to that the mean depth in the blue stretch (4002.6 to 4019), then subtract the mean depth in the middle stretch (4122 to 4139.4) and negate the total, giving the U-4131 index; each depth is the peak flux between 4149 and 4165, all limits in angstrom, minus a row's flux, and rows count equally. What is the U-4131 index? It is -44.0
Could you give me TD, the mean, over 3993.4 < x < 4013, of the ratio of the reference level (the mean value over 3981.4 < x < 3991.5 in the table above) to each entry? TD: 0.96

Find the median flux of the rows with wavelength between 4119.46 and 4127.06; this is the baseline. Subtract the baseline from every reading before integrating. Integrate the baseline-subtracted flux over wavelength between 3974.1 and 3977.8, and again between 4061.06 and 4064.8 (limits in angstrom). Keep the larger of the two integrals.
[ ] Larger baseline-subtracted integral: -15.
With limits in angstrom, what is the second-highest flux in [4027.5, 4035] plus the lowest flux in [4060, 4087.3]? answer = 89.9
